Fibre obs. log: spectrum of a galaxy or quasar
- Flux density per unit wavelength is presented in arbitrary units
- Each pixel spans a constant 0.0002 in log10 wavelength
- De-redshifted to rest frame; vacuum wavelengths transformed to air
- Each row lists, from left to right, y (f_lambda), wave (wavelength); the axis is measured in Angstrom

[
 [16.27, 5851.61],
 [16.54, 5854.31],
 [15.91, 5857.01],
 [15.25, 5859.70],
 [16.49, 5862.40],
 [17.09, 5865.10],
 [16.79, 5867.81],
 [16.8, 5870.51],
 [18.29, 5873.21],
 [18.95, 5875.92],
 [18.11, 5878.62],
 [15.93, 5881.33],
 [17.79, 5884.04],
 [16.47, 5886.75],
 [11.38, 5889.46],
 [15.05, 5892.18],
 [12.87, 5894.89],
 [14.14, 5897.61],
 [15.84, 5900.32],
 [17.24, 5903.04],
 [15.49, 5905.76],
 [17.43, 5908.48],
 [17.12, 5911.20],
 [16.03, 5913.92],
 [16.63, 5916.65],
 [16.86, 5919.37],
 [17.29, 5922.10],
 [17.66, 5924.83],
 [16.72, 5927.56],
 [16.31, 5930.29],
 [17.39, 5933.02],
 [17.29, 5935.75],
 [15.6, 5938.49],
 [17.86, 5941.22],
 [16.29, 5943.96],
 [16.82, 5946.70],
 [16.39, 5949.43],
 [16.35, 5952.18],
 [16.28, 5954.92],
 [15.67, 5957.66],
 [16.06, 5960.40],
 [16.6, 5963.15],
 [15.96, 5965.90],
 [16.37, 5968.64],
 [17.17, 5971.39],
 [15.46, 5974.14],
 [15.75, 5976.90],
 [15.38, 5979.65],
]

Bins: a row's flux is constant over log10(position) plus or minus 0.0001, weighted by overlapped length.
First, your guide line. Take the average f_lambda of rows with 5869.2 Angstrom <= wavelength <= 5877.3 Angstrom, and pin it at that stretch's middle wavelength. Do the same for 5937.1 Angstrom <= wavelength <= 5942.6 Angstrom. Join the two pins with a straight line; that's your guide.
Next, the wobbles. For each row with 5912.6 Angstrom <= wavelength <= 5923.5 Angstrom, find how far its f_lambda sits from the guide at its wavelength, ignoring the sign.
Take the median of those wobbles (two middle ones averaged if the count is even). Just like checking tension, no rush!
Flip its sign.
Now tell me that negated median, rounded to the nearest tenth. -0.4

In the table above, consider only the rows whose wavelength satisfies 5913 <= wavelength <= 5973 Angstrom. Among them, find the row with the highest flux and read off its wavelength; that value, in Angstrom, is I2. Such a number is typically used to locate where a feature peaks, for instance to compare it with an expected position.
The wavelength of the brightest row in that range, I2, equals 5941.22 Angstrom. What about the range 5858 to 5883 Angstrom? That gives 5875.92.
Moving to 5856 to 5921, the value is 5875.92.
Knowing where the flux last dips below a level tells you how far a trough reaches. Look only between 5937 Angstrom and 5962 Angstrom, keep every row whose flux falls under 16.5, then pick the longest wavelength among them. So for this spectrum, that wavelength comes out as 5960.40 Angstrom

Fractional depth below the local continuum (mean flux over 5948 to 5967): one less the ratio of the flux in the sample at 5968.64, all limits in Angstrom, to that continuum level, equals -0.01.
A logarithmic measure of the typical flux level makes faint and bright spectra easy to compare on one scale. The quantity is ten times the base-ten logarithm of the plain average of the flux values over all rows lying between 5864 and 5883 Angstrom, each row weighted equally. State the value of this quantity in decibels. 12.4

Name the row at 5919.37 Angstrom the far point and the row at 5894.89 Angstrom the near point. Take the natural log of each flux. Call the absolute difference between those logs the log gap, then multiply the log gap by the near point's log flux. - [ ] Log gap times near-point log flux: 0.69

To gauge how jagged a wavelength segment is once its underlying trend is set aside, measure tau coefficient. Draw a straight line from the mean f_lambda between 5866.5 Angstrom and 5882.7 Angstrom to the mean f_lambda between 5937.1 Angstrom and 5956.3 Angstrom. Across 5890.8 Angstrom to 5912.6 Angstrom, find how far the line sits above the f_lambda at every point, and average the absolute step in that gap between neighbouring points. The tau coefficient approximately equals 1.5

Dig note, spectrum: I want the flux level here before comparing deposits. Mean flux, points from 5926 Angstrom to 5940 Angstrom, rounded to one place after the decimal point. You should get 16.7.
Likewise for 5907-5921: 16.8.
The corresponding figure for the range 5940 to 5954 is 16.7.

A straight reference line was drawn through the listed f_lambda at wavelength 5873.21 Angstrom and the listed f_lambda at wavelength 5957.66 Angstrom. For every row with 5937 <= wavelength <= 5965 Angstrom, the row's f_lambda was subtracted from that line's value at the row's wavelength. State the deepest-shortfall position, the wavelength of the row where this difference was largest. 5938.49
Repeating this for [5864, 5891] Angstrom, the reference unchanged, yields 5889.46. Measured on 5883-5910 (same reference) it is 5889.46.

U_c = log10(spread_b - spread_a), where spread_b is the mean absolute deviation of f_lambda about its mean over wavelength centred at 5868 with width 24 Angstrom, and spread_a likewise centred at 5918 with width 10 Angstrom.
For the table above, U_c -0.3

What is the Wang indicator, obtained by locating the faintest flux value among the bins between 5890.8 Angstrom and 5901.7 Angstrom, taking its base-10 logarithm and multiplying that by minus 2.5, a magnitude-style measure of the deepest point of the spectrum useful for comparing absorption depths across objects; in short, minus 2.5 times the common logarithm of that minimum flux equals -2.77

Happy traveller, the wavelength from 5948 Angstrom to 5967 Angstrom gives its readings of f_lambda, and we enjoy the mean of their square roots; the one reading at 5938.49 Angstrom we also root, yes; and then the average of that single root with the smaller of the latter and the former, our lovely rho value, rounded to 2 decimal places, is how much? 3.95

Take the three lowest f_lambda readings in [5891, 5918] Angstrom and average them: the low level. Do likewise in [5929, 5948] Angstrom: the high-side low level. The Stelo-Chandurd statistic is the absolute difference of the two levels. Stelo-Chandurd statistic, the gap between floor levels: 2.05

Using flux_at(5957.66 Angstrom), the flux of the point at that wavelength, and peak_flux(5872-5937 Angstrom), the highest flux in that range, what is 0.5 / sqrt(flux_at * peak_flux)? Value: 0.0290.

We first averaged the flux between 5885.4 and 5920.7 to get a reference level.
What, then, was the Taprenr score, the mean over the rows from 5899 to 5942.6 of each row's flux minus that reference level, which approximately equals 1.2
